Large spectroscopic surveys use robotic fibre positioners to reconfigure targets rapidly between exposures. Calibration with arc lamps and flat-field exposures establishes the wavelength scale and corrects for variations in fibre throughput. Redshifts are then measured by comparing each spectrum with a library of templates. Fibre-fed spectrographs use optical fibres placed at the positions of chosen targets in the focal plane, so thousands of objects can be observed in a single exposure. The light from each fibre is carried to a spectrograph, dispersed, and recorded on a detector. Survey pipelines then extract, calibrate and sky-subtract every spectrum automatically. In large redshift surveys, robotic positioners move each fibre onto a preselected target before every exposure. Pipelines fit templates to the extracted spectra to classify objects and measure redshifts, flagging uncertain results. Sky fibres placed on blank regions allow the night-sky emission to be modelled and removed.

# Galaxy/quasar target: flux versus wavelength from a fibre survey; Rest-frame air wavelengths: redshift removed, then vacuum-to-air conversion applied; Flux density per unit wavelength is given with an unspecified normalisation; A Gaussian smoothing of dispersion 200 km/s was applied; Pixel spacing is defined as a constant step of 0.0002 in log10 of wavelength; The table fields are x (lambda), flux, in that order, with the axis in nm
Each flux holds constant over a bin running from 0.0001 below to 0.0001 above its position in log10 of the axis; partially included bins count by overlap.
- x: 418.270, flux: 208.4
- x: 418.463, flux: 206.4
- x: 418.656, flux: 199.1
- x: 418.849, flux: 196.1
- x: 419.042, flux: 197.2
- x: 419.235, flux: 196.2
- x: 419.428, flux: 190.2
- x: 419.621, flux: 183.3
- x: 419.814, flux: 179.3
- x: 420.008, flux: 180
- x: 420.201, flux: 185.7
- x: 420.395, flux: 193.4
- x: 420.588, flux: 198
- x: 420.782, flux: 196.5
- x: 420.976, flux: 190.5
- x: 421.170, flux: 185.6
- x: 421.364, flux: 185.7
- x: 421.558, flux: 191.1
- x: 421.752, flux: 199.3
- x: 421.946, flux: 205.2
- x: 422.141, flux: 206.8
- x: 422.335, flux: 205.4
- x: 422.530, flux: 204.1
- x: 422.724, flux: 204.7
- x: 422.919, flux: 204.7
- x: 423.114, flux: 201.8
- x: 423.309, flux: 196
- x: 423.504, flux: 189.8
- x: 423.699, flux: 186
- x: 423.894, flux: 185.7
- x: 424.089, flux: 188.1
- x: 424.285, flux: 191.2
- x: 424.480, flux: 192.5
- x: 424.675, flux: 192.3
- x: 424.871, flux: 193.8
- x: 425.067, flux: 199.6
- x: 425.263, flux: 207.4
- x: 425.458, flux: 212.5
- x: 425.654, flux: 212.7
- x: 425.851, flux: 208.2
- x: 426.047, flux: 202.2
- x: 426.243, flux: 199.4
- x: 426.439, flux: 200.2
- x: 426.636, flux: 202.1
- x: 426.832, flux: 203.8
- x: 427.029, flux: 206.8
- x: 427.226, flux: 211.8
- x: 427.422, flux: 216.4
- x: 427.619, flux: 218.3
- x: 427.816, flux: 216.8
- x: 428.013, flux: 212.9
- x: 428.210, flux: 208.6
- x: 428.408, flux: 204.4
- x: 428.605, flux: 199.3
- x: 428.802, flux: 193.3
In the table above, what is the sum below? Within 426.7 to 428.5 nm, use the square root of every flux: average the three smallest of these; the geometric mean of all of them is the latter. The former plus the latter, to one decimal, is 28.8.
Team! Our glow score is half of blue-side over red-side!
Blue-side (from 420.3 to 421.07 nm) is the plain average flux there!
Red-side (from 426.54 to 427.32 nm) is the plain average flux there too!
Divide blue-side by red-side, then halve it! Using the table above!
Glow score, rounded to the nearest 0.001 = 0.472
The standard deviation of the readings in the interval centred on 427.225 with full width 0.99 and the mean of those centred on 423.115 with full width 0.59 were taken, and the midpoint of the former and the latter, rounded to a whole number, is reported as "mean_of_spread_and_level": 103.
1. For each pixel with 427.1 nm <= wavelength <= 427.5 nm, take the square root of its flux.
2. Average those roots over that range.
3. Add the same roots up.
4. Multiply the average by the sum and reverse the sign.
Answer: -428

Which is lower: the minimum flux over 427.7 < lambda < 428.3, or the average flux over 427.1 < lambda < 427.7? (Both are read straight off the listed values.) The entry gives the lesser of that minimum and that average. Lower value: 209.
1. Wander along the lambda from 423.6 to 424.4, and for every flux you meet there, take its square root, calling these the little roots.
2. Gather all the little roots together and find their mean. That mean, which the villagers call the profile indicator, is 13.7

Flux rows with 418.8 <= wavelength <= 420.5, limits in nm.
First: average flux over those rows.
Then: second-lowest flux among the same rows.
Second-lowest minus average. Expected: -9.0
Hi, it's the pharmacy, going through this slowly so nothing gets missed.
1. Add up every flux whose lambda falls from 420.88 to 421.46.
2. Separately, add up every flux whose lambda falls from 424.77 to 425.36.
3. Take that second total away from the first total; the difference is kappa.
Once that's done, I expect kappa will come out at -39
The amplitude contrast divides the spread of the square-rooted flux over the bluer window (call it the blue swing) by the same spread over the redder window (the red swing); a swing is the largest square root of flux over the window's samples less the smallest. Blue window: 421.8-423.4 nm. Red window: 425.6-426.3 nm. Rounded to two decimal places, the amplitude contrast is 0.82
